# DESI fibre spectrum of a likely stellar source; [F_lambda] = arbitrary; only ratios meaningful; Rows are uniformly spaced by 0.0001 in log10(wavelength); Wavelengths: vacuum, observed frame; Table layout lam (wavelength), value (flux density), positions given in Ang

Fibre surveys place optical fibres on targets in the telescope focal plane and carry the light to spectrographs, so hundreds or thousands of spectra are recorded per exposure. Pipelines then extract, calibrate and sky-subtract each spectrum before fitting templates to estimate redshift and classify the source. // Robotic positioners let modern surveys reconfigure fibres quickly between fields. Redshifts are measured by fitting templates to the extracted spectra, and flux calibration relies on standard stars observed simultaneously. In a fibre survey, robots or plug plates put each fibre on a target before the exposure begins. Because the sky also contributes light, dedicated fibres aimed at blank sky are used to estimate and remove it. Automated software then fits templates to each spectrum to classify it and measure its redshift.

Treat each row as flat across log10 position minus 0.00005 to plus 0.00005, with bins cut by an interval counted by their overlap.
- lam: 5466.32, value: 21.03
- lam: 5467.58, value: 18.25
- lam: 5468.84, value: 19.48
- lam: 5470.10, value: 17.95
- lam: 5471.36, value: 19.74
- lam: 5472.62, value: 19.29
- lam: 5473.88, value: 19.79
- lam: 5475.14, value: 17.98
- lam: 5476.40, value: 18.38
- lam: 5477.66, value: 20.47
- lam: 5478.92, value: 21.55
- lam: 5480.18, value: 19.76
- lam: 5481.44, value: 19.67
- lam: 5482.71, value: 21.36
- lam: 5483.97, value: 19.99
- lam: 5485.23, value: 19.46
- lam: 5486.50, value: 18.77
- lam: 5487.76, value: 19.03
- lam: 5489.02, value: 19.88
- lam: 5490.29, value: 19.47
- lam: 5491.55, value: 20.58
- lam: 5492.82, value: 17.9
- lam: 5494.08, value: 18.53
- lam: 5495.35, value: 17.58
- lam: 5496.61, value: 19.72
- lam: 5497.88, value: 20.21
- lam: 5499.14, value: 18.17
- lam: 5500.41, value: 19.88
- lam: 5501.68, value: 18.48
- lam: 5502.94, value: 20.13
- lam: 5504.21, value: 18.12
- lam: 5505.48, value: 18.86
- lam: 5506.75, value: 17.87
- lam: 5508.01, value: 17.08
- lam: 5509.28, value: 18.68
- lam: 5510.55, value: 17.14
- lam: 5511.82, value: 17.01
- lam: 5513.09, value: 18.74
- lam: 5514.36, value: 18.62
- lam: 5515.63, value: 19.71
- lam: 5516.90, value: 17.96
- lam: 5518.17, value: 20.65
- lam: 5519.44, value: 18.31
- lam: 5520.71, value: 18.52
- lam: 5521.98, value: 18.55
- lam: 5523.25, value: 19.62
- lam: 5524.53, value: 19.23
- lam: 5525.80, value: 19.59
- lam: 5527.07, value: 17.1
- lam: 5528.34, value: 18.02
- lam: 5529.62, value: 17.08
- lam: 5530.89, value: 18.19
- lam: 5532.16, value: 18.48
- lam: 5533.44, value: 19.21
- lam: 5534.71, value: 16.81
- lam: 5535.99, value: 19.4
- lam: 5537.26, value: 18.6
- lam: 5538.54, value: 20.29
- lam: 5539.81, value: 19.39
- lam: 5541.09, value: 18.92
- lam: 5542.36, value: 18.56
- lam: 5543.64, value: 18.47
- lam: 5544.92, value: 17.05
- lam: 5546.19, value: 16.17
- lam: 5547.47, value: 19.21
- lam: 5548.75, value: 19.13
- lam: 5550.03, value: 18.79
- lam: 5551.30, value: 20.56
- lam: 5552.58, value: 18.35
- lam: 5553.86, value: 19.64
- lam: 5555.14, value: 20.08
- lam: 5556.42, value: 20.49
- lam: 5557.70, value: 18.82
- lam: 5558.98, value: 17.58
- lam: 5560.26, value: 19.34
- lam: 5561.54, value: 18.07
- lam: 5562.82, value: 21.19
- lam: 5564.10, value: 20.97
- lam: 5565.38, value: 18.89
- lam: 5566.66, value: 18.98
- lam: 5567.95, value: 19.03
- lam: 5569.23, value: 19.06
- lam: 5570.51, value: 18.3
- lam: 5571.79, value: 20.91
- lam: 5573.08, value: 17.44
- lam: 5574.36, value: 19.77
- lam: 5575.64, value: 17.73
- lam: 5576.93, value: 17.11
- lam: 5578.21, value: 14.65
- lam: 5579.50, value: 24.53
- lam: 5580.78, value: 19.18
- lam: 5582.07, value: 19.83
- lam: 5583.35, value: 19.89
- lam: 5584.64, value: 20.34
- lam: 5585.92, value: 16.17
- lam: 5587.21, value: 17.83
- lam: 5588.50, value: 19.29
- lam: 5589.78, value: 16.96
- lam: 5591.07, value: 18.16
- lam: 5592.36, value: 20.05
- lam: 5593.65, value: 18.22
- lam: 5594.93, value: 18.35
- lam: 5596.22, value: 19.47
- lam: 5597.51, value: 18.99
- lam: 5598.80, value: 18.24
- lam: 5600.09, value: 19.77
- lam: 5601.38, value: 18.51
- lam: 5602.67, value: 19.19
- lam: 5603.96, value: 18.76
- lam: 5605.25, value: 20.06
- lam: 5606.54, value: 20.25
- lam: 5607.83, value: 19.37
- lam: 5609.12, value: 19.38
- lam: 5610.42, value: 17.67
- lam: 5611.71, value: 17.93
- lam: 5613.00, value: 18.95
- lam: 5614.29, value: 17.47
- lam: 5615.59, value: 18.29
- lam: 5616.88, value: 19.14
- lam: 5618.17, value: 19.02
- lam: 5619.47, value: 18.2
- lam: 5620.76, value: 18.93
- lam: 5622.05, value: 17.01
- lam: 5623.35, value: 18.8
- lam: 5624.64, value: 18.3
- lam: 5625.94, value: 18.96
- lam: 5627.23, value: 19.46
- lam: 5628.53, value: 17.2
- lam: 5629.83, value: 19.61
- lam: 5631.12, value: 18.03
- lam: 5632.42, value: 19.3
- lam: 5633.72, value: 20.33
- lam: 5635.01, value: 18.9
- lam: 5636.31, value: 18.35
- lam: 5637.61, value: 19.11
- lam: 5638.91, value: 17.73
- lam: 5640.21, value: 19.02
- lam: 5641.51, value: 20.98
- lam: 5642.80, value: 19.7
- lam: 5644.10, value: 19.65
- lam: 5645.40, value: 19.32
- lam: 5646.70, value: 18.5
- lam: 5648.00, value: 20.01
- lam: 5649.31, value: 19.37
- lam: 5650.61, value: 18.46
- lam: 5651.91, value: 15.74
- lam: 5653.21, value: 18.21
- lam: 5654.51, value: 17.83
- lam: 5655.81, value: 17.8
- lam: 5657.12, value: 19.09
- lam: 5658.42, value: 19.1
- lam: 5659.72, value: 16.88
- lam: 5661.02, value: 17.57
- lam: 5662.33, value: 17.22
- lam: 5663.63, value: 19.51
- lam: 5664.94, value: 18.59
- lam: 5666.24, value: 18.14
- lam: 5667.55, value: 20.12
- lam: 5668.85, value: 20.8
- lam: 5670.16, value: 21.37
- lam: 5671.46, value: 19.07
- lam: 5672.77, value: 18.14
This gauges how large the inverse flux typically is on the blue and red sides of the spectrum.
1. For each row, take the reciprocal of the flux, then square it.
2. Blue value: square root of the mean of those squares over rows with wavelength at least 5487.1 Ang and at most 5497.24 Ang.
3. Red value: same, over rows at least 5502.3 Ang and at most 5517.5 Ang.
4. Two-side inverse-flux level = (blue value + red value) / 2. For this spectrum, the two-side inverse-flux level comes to 0.0537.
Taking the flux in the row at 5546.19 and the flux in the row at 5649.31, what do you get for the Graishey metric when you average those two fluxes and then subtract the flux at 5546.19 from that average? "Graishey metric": 1.6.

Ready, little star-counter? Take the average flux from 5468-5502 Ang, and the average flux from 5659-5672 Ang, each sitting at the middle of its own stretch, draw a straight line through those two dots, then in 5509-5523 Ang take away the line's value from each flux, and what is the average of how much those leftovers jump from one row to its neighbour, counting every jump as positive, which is 1.16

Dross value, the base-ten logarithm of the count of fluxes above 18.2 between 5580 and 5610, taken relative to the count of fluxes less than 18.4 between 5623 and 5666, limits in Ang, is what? 0.20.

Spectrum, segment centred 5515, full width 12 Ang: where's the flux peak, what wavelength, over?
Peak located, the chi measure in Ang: 5518.17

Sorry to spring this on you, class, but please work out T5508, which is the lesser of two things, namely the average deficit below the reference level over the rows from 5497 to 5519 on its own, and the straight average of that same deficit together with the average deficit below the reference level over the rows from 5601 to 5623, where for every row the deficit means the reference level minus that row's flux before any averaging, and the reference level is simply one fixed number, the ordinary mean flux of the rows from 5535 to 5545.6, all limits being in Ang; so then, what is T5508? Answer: 0.1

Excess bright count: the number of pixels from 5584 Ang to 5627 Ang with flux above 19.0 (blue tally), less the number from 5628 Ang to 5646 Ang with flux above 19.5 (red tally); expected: 7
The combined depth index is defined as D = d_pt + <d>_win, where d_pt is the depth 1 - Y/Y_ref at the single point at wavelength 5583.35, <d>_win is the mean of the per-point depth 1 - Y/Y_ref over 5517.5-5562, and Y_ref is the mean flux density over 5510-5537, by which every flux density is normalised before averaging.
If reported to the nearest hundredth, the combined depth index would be -0.09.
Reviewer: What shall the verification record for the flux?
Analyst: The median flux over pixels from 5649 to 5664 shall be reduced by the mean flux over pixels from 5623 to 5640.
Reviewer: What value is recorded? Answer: -0.76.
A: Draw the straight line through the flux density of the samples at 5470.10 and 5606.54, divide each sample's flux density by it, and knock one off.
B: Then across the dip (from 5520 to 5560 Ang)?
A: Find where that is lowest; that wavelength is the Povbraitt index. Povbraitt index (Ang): 5546.19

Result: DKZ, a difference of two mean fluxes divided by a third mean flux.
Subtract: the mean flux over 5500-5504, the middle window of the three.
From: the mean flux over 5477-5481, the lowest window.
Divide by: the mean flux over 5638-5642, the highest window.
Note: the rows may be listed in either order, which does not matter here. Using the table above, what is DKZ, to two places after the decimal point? 0.06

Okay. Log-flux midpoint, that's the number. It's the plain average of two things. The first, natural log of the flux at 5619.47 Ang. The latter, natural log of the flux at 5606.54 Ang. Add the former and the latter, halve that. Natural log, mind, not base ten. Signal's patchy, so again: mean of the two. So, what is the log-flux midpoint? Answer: 2.95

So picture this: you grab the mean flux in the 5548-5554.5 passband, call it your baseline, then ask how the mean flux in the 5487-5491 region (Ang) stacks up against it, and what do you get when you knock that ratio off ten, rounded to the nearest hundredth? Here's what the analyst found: 8.99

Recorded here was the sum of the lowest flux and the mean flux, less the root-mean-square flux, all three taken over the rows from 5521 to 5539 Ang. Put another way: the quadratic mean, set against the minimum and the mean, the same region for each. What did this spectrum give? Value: 16.8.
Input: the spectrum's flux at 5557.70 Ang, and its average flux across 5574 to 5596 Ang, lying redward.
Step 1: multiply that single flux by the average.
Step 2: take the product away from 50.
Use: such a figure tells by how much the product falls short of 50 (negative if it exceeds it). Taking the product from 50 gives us -302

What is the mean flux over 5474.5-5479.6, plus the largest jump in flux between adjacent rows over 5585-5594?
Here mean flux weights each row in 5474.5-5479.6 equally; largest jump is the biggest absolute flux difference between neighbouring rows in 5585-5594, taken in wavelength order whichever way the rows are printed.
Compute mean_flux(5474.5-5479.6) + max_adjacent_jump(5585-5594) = 21.9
